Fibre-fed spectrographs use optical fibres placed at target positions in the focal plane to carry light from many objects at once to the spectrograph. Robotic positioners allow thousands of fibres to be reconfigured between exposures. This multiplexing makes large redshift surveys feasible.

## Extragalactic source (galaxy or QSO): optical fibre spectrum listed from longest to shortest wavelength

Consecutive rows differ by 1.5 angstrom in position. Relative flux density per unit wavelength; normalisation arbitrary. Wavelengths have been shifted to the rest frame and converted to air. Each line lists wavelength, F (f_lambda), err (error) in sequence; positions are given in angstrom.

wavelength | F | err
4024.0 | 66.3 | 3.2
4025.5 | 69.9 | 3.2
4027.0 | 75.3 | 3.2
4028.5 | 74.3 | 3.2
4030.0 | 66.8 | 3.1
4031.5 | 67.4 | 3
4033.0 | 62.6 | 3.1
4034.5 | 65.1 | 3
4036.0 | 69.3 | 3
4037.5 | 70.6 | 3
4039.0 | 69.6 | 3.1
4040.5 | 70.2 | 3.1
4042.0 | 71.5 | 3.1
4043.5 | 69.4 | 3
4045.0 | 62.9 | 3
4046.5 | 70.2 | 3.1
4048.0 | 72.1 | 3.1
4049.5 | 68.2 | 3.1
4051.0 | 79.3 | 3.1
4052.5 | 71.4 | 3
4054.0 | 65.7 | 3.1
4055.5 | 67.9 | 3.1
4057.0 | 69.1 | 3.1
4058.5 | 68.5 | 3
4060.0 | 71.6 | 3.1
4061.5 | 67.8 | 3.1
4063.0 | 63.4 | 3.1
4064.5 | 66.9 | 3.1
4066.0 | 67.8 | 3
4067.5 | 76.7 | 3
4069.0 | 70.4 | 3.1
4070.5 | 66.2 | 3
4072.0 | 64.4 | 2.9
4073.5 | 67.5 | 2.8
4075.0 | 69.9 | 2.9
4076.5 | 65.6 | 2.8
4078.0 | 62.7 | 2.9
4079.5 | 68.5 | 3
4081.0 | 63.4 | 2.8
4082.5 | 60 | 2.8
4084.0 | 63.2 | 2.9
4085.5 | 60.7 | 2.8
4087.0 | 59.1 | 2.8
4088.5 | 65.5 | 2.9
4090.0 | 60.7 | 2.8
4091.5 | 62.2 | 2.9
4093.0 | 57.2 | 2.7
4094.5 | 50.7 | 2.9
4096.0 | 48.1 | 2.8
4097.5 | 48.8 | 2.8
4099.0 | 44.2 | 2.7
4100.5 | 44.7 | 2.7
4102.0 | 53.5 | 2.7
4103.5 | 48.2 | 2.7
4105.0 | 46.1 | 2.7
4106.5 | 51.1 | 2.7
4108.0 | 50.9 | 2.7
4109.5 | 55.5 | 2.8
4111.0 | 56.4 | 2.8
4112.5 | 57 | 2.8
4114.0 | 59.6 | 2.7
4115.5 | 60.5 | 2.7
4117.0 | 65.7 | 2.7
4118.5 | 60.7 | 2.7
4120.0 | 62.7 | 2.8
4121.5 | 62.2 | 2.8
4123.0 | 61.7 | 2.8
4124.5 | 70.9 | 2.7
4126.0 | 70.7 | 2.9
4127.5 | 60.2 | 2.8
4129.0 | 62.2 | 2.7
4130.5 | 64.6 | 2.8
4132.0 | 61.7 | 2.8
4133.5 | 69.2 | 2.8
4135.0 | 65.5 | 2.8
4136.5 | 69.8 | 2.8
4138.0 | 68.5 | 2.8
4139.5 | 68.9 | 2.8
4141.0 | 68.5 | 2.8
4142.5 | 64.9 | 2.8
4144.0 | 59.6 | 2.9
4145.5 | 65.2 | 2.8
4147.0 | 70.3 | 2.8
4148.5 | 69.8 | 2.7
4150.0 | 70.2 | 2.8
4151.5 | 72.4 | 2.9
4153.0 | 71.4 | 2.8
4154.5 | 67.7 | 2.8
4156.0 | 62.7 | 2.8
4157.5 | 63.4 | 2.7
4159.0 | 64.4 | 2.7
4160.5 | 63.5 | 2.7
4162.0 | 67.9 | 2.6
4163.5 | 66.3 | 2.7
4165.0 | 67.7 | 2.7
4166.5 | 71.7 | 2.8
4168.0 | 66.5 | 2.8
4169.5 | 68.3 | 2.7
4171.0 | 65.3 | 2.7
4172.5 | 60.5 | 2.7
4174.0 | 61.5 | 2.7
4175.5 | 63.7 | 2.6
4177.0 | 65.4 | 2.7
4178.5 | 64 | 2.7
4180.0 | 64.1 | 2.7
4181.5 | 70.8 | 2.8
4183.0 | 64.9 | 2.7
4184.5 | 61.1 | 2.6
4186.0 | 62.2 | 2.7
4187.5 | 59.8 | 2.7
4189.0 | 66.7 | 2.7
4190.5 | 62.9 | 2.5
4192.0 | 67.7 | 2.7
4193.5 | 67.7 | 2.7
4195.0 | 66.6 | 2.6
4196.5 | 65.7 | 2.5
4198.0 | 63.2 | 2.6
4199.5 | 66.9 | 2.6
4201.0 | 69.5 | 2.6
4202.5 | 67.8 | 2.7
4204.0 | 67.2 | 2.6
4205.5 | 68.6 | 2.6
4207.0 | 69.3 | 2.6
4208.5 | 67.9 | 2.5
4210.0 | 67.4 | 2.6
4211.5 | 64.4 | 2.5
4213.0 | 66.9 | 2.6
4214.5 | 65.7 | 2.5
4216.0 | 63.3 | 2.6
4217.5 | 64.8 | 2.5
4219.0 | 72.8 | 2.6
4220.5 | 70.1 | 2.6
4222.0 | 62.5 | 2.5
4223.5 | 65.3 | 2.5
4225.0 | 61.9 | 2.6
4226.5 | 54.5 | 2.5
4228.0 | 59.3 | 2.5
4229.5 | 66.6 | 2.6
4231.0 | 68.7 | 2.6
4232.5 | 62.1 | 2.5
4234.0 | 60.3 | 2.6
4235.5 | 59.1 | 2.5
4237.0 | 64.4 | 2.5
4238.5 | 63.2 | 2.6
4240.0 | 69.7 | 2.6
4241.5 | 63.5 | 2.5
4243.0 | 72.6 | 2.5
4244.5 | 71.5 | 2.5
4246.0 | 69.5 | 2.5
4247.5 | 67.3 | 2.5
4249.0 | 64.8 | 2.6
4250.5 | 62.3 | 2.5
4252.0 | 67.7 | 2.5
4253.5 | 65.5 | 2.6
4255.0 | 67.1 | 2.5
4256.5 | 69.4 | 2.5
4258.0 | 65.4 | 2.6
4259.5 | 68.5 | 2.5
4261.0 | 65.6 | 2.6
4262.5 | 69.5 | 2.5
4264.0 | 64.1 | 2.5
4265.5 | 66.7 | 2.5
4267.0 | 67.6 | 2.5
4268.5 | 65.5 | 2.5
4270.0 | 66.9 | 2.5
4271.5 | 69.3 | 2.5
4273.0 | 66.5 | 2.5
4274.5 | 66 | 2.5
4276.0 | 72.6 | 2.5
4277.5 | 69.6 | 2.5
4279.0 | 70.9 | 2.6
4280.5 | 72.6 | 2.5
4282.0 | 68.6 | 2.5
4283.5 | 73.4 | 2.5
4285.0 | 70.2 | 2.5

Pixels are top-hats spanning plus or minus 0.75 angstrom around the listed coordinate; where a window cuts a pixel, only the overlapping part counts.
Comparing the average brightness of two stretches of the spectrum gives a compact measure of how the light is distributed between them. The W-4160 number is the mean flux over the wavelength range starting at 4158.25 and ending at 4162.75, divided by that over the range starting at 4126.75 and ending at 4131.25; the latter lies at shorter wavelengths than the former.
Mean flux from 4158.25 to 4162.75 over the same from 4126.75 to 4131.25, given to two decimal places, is 1.05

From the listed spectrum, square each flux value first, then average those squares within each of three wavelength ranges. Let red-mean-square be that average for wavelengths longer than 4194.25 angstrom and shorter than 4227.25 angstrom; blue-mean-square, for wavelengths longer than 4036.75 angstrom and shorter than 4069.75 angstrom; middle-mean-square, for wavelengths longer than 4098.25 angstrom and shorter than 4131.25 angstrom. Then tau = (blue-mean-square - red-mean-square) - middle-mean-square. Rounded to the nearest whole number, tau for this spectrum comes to -2900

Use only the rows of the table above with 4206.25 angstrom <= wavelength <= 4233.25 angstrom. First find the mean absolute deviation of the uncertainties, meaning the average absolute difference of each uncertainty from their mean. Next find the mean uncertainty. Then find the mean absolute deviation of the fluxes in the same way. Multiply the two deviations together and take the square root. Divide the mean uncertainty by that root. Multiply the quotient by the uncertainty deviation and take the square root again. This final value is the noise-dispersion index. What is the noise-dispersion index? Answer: 0.56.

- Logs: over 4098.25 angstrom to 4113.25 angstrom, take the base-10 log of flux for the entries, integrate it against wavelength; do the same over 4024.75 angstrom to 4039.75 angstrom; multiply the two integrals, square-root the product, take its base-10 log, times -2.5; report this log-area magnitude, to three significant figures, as -3.56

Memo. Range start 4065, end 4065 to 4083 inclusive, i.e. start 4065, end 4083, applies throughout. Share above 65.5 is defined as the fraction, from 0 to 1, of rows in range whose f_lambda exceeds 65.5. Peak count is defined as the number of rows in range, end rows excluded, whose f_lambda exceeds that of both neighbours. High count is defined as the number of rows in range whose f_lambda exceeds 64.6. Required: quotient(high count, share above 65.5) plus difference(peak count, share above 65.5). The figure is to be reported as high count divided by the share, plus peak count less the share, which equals 14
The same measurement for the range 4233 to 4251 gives 17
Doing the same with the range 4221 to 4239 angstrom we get 21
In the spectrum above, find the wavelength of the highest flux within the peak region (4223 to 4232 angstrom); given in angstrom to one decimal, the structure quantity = 4231.0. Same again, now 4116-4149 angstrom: 4124.5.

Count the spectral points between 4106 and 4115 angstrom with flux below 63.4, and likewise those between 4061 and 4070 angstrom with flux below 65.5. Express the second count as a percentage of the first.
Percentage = 17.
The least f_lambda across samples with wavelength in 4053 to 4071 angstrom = 63.4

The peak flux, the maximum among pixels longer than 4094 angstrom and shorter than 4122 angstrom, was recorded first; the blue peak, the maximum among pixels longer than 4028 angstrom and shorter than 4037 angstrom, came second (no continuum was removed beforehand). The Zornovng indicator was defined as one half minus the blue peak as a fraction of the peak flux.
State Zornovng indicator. -0.63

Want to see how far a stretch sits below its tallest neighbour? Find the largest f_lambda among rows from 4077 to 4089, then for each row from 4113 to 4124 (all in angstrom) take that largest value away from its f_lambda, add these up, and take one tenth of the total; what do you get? -4.6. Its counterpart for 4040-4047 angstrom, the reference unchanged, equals 0.2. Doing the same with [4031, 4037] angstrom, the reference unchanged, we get -1.0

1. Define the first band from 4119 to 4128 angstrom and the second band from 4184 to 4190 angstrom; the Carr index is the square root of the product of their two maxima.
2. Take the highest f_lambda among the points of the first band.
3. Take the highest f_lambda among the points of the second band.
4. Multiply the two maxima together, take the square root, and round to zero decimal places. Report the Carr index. 69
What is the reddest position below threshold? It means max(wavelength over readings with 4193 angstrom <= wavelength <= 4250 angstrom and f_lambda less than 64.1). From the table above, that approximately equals 4241.5 angstrom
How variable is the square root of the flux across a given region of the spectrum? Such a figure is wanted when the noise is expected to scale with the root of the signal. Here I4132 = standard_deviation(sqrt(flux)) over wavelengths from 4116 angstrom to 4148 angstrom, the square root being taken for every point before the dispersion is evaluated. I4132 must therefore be 0.23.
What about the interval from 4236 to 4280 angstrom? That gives 0.17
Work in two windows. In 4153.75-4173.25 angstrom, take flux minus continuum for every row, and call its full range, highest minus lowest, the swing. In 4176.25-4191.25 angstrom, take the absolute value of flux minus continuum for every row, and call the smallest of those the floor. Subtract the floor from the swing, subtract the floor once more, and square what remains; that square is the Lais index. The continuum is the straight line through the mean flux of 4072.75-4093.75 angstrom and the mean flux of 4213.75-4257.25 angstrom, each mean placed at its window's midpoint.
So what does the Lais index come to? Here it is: 116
